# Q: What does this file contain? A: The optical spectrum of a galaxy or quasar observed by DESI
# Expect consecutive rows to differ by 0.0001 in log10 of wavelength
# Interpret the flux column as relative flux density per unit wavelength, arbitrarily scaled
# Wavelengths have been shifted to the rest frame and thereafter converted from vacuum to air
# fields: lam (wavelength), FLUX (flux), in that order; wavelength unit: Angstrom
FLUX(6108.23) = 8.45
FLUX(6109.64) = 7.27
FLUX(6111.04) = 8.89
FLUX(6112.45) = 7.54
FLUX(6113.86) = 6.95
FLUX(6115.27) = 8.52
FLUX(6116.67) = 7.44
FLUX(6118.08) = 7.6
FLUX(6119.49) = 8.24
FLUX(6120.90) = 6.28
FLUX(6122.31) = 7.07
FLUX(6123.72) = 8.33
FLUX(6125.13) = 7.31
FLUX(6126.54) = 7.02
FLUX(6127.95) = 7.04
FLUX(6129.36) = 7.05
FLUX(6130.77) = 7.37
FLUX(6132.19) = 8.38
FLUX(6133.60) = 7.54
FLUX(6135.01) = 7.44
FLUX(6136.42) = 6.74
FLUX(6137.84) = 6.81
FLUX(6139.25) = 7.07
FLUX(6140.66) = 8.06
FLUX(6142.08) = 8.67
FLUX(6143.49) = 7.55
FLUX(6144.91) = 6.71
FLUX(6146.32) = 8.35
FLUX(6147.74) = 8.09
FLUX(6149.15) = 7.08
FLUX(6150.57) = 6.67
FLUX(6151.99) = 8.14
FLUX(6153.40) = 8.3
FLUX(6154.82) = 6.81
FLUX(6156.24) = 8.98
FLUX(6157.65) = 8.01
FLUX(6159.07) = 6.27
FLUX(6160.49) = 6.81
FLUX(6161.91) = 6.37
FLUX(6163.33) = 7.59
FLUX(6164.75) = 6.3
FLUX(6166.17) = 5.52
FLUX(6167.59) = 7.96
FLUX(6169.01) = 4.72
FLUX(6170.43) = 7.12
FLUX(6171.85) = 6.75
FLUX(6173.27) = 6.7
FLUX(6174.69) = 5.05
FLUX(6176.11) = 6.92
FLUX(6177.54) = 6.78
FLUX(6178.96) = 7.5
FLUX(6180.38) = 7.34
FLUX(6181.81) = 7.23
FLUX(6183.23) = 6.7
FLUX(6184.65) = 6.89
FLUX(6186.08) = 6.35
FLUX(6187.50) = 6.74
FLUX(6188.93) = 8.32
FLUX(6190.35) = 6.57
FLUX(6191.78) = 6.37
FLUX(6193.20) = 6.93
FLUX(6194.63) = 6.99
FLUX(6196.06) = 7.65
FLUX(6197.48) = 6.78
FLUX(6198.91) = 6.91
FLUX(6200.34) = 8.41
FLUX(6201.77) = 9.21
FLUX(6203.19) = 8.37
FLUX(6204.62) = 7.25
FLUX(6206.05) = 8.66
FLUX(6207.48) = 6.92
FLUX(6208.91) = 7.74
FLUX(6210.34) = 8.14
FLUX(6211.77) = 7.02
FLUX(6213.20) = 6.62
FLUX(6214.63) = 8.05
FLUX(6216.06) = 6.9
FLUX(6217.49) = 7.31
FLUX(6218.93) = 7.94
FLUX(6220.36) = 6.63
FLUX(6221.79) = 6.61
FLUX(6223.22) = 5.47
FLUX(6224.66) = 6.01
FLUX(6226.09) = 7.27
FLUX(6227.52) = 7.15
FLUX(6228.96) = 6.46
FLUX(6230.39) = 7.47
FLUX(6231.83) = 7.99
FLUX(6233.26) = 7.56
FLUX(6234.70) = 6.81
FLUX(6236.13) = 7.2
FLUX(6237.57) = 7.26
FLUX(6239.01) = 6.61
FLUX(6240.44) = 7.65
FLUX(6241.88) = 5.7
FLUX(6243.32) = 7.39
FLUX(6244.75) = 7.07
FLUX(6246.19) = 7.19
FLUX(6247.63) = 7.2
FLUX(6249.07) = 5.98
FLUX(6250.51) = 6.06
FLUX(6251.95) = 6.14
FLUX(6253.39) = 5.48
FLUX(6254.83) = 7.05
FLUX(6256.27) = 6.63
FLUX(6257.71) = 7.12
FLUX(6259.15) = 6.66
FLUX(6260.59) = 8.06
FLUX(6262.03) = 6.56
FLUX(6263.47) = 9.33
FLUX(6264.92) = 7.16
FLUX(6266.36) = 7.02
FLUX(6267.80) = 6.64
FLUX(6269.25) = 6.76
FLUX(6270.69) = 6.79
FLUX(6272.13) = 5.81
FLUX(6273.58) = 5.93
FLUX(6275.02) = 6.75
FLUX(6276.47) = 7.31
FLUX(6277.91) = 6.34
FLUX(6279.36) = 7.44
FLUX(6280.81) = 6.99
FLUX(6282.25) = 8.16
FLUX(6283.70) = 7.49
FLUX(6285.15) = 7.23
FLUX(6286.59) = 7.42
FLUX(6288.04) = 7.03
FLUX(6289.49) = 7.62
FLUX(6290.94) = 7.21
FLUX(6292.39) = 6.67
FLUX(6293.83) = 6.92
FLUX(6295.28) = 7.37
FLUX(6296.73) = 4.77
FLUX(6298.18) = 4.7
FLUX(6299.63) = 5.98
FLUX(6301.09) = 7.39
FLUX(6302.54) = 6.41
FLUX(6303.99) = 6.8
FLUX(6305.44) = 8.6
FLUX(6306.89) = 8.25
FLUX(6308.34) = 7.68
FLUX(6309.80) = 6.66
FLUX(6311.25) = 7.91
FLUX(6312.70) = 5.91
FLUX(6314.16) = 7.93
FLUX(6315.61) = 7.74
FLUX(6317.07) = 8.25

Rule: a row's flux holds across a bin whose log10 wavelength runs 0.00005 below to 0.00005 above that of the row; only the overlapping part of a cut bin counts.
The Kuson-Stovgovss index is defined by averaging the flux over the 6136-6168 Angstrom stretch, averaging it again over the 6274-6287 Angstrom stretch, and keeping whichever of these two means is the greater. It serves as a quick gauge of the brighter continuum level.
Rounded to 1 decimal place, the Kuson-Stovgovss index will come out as 7.3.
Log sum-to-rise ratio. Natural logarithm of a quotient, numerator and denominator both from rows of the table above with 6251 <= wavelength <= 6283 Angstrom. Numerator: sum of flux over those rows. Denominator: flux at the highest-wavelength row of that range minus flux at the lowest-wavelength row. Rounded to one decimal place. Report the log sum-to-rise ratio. 4.3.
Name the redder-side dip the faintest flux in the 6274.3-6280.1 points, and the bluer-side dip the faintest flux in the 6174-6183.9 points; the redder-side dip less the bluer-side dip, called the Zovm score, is 1.3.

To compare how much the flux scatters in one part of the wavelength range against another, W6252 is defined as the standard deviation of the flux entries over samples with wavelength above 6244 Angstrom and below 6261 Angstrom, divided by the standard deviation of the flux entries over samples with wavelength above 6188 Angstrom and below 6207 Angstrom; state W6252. 0.77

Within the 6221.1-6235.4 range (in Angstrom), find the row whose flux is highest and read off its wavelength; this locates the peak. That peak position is 6231.83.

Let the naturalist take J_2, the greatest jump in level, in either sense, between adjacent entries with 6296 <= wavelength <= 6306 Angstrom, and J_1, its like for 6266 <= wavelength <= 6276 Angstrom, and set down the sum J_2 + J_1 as 2.8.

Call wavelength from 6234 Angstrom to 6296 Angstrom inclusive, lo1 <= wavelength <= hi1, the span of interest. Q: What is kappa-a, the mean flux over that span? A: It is 6.96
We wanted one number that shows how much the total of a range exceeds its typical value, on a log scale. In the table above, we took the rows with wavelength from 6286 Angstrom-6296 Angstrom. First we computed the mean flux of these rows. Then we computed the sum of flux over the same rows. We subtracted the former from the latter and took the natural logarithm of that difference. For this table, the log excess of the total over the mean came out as 3.76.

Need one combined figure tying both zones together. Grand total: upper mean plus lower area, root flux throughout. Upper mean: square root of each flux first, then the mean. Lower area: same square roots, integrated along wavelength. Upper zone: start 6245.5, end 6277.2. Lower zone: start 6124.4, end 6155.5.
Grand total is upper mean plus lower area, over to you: 87.5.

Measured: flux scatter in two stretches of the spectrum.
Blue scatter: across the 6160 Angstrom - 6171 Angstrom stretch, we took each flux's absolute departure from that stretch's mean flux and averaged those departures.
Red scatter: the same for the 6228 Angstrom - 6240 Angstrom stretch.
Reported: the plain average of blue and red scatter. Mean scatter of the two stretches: 0.6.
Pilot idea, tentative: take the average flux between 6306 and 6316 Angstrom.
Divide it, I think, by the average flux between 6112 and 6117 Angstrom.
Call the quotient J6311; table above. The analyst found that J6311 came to 0.98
